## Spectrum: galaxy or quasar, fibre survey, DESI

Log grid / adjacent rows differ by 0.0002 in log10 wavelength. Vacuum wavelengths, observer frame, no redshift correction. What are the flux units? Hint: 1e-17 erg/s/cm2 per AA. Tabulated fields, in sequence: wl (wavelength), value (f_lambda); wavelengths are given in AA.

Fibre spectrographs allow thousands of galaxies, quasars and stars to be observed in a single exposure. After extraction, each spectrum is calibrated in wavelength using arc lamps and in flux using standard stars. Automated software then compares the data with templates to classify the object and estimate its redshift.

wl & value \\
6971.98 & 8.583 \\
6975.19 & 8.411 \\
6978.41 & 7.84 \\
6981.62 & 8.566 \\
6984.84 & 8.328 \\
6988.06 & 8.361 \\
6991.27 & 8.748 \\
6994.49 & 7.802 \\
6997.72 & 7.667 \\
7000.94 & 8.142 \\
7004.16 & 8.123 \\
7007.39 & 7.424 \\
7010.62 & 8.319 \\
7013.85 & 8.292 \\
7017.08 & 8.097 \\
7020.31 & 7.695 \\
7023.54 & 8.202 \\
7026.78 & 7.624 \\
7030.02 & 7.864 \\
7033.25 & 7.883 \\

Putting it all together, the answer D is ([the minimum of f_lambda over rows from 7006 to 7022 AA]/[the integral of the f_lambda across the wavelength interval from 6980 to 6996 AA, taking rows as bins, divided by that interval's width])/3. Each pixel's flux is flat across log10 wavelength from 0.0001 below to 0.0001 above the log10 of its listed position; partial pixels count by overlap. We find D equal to 0.296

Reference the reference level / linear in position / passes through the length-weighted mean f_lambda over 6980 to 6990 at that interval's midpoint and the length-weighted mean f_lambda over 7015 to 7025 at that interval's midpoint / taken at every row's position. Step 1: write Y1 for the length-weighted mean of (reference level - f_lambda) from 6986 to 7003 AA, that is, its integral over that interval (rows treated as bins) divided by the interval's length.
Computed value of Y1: 0.17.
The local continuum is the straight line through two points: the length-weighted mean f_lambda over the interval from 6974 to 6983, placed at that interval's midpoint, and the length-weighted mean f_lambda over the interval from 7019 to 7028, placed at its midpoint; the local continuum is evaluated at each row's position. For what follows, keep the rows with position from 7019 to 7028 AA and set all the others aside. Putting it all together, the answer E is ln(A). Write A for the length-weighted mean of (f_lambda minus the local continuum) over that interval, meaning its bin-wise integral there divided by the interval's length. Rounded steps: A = 0.00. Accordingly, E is -6.9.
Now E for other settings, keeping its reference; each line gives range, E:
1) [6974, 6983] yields -6.1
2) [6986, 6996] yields -1.8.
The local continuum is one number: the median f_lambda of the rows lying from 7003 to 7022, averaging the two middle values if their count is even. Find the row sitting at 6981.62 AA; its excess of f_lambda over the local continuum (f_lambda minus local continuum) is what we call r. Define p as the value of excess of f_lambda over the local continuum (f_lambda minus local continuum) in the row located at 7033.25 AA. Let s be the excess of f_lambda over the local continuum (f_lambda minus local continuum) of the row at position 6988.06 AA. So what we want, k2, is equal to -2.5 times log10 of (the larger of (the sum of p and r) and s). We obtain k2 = 1.5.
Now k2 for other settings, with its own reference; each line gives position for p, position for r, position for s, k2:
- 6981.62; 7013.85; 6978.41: 0.5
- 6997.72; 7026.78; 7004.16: 4.7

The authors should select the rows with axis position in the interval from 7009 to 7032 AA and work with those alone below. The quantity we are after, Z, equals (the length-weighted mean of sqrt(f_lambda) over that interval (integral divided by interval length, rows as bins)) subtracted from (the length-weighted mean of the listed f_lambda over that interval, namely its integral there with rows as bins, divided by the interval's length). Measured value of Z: 5.18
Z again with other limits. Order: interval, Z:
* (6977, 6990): 5.42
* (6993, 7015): 5.14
